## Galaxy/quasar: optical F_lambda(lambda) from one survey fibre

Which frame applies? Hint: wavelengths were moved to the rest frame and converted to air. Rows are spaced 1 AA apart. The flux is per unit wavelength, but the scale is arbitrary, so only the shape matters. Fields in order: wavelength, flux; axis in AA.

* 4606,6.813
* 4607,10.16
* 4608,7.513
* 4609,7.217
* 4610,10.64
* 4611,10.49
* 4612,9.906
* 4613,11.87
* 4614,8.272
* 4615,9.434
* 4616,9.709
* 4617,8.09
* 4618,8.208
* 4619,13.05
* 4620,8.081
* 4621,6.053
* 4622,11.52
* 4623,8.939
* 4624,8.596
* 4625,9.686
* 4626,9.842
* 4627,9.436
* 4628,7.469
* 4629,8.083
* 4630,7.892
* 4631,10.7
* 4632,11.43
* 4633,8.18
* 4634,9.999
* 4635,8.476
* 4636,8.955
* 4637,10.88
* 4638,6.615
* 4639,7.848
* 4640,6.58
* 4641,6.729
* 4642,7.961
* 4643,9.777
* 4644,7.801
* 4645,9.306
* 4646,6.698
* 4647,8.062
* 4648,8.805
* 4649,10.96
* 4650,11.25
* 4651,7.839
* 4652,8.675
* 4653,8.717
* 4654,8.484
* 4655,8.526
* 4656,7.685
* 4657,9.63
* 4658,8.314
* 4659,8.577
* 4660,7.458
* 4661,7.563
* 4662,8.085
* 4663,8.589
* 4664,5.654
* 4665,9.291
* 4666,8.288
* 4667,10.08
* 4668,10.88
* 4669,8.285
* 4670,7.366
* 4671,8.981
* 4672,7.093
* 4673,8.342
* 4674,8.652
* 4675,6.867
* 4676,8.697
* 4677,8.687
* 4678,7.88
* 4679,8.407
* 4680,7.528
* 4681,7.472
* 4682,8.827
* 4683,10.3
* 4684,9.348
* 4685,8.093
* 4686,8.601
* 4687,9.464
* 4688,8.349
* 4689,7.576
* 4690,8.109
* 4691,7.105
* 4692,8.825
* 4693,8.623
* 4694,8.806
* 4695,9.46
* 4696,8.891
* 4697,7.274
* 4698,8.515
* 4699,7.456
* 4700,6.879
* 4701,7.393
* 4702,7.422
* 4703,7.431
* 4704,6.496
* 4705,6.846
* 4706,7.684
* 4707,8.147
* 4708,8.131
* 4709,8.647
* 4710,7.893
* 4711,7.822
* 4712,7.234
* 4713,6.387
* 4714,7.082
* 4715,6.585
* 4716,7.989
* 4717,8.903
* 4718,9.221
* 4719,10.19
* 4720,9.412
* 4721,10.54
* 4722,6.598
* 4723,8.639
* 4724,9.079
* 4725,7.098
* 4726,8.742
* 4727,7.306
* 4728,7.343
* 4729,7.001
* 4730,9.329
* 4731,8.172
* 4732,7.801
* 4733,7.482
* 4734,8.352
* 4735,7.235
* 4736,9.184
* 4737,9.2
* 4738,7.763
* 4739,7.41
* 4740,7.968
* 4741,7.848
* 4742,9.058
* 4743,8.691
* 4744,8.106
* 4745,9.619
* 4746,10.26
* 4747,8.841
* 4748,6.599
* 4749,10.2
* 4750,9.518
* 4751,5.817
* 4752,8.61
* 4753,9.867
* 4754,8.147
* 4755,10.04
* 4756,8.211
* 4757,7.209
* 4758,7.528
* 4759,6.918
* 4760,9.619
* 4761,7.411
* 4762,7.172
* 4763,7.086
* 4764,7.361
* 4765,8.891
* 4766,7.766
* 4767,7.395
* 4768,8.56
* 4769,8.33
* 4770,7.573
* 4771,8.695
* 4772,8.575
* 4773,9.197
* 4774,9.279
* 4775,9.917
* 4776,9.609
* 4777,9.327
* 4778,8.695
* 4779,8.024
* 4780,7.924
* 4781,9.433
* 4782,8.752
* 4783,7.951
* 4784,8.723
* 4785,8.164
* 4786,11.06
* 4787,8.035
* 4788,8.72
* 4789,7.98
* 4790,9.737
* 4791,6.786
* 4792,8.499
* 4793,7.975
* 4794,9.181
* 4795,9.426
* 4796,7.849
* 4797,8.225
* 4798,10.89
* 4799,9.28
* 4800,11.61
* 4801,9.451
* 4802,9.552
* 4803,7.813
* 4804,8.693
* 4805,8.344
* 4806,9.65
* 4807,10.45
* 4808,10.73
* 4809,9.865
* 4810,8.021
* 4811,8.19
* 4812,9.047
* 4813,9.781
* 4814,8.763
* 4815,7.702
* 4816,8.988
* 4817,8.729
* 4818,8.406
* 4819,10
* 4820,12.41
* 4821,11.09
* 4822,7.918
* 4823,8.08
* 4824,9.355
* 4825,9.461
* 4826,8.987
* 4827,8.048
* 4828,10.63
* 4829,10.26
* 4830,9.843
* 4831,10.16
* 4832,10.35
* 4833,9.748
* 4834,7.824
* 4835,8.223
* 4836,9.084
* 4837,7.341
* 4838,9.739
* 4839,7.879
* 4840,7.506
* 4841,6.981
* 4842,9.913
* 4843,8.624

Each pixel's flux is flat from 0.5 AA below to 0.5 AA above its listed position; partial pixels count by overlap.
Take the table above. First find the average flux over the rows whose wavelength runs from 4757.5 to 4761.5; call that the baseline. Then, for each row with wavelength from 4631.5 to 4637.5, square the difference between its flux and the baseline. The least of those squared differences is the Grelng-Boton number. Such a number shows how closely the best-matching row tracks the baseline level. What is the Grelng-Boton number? 0.10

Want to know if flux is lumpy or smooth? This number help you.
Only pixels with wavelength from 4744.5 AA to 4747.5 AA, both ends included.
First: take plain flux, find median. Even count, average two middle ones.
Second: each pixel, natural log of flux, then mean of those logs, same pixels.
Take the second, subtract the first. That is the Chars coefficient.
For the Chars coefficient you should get -7.4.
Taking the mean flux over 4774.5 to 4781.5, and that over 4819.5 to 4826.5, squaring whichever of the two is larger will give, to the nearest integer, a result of 92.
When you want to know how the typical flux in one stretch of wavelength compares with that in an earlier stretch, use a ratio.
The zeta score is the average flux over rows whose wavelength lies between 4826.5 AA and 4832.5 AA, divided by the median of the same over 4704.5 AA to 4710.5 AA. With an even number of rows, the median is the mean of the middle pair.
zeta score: 1.23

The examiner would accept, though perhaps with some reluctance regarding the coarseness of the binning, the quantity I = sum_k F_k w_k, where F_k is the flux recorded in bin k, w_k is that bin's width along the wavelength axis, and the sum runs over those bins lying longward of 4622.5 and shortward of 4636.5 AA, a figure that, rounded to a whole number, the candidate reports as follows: 128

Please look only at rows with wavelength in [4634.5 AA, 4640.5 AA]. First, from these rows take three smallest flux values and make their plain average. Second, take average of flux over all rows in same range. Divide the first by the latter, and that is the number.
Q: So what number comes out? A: 0.85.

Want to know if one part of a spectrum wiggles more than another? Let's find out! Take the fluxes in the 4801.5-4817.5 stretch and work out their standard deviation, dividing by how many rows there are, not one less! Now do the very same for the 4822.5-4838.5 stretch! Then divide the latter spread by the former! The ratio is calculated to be 1.1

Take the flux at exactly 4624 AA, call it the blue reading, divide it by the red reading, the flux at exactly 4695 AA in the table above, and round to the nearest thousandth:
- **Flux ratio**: 0.909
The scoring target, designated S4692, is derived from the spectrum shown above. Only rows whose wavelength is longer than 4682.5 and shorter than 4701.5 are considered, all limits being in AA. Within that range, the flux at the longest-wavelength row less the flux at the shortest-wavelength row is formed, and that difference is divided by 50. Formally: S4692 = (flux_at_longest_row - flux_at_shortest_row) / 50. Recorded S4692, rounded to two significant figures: -0.058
